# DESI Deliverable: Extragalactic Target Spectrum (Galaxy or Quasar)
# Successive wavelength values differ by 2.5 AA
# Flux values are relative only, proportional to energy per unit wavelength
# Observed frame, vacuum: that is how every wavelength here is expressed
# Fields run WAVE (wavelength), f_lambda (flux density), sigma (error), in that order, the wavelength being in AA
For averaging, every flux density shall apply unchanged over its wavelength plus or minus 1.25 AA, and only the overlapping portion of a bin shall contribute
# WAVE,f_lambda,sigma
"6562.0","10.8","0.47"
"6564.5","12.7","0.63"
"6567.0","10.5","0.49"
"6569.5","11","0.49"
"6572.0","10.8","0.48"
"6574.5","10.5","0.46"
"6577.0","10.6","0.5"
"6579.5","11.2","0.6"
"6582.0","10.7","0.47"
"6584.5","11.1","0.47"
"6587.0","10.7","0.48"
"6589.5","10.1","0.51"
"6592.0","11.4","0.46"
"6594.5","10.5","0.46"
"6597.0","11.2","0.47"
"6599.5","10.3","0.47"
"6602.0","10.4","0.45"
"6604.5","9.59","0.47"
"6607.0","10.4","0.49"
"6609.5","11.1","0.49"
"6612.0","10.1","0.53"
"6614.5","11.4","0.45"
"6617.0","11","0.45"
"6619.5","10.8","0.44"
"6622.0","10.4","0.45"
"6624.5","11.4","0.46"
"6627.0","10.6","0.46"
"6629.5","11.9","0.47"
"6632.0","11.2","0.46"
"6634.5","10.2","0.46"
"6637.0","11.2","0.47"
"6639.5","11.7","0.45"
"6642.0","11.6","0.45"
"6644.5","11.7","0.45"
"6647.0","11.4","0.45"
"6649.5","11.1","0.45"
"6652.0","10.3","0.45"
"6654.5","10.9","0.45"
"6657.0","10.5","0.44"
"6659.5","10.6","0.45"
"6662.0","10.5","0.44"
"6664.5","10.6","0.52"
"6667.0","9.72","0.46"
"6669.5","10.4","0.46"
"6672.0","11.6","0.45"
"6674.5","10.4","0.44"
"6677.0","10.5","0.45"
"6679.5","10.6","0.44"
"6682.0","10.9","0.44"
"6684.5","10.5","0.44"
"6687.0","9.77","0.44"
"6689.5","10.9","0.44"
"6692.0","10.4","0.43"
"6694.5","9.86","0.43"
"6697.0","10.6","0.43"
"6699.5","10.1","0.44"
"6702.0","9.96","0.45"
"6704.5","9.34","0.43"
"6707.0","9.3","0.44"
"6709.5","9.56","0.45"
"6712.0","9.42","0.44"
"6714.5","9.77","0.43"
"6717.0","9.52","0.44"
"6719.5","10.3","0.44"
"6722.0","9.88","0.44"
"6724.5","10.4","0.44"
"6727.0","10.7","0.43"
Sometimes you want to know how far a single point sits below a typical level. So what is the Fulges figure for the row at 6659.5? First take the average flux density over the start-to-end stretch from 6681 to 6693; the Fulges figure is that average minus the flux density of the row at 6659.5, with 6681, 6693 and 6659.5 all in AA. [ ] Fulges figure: -0.1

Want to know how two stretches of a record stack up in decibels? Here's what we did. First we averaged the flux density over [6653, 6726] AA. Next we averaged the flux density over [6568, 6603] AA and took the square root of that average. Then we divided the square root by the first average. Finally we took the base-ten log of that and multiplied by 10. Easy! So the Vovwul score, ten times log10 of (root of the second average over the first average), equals -4.9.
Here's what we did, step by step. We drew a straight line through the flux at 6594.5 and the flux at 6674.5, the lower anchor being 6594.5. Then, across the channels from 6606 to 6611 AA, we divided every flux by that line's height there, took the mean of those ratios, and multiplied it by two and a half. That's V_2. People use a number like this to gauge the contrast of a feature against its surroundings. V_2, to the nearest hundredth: 2.56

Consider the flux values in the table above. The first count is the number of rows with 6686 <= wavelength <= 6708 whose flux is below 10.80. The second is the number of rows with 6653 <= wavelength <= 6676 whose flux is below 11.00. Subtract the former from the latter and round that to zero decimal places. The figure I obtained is 0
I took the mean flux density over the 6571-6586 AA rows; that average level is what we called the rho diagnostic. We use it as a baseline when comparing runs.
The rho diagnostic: 10.8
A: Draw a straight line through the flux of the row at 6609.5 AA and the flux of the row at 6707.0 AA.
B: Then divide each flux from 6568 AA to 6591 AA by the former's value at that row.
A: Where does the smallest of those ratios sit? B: 6589.5 AA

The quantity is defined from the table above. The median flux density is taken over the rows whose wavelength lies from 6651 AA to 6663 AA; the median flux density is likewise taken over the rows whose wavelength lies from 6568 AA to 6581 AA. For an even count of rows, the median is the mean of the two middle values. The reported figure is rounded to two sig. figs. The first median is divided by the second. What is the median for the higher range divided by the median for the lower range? 0.97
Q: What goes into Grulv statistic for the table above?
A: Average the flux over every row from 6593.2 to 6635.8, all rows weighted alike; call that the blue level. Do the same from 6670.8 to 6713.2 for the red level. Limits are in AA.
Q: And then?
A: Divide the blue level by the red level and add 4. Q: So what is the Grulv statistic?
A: 5.051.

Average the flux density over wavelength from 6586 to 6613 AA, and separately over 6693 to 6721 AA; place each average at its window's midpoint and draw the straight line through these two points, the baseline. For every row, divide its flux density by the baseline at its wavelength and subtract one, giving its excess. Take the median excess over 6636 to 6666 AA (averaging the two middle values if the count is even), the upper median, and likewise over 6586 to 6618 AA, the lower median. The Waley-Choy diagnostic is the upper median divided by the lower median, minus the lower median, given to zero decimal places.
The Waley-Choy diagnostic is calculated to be -14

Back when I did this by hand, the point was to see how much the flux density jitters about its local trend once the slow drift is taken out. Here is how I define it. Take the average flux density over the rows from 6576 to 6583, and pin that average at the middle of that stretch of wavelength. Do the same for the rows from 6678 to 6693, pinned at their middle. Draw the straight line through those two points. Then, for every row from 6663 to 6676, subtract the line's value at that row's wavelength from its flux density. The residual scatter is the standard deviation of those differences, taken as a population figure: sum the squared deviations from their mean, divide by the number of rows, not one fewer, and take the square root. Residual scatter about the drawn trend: 0.61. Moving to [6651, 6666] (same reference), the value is 0.18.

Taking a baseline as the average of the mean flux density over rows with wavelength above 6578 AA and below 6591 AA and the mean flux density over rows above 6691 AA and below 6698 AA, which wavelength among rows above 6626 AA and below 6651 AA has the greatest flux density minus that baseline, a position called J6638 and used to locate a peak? 6629.5 AA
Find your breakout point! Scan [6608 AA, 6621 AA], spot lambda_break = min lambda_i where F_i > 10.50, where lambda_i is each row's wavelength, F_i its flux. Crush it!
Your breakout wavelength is 6609.5 AA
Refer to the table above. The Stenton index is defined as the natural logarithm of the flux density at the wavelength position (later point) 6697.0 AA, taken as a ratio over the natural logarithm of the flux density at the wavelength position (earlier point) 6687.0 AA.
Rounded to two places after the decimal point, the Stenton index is 1.04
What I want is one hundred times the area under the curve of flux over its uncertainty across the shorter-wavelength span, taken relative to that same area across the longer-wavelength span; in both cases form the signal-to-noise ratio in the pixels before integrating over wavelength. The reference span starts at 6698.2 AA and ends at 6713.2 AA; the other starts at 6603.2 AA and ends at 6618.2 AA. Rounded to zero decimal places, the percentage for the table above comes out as 102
